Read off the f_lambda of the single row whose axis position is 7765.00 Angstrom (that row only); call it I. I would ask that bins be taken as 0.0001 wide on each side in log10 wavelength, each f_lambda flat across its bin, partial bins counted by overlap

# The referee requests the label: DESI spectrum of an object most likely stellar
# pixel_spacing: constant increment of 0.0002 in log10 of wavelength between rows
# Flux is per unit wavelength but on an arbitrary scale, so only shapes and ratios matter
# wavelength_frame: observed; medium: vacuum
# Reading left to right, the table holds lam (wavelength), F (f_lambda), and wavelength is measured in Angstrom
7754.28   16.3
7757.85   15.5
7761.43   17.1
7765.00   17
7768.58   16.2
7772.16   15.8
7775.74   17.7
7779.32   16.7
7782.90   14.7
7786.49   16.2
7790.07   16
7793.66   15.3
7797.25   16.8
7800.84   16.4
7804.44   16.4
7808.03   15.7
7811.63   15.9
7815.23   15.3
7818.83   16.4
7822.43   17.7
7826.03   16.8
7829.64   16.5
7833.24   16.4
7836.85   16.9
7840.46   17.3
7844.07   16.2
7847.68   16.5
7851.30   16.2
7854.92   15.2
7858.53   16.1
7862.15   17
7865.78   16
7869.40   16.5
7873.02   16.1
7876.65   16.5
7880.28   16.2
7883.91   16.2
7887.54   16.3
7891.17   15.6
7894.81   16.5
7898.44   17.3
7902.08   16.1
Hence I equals 17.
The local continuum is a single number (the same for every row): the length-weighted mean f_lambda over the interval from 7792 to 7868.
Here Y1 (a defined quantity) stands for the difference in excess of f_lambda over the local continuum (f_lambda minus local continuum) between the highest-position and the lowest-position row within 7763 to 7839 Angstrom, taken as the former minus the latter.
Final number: -0.1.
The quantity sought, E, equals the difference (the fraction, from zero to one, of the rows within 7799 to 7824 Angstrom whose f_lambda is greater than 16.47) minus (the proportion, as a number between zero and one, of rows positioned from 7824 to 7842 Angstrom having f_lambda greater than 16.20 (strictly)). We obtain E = -0.9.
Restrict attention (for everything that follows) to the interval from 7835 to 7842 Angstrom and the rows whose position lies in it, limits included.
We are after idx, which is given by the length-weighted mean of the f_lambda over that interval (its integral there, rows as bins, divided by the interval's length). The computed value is 17.08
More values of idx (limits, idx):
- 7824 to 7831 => 16.69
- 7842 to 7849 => 16.39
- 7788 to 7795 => 15.71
